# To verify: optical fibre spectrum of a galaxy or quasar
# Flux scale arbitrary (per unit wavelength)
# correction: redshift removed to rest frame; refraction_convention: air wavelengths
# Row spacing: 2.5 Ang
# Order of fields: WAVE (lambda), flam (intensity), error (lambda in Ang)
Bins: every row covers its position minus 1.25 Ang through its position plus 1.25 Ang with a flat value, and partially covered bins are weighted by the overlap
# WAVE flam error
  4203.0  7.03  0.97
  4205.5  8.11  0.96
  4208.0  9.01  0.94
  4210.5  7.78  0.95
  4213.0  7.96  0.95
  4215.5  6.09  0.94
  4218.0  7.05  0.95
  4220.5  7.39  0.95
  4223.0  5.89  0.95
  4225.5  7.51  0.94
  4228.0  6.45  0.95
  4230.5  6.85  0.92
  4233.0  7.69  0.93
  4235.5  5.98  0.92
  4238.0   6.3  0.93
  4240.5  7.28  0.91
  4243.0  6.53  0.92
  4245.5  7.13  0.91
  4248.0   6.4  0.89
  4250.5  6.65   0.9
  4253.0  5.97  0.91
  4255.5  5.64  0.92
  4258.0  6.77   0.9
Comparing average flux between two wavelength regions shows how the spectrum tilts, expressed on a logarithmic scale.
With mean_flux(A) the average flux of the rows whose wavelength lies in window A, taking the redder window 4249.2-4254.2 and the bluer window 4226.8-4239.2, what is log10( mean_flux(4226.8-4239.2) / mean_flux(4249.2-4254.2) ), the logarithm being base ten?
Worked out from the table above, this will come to 0.023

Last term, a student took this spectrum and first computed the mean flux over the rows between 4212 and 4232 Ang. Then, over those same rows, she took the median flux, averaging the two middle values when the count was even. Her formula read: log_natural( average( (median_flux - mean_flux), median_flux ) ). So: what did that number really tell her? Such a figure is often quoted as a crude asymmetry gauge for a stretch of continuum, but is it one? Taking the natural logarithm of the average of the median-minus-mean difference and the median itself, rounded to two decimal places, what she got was 1.25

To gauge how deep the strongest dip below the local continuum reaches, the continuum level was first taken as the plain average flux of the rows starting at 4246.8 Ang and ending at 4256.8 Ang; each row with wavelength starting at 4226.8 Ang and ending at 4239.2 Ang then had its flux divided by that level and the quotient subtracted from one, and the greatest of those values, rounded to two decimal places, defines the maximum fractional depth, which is 0.03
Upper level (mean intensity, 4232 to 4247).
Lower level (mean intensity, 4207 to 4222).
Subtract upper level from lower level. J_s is 0.7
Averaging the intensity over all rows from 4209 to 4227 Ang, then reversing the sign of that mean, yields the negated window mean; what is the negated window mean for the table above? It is -7.1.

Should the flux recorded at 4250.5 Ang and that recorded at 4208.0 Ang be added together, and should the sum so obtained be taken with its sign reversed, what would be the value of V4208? -15.7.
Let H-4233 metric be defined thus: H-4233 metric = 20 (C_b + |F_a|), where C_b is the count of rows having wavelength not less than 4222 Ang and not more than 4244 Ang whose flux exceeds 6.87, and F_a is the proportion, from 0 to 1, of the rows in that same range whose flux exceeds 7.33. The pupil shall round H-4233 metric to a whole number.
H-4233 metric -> 64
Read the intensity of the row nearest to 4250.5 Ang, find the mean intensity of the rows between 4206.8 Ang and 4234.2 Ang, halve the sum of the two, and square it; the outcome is 48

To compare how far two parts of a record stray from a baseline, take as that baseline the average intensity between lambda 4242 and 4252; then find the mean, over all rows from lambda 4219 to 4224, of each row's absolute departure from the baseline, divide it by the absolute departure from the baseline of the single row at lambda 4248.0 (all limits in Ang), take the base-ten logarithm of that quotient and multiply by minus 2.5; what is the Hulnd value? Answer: -1.1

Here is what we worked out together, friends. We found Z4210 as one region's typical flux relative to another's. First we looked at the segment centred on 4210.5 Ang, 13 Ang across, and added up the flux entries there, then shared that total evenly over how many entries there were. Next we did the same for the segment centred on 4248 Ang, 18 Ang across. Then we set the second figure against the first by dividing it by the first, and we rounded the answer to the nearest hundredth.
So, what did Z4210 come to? 0.84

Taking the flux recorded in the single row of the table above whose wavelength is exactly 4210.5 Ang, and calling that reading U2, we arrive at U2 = 7.78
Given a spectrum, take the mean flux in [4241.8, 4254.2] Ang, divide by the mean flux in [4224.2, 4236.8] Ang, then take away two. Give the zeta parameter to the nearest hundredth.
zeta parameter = -1.05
